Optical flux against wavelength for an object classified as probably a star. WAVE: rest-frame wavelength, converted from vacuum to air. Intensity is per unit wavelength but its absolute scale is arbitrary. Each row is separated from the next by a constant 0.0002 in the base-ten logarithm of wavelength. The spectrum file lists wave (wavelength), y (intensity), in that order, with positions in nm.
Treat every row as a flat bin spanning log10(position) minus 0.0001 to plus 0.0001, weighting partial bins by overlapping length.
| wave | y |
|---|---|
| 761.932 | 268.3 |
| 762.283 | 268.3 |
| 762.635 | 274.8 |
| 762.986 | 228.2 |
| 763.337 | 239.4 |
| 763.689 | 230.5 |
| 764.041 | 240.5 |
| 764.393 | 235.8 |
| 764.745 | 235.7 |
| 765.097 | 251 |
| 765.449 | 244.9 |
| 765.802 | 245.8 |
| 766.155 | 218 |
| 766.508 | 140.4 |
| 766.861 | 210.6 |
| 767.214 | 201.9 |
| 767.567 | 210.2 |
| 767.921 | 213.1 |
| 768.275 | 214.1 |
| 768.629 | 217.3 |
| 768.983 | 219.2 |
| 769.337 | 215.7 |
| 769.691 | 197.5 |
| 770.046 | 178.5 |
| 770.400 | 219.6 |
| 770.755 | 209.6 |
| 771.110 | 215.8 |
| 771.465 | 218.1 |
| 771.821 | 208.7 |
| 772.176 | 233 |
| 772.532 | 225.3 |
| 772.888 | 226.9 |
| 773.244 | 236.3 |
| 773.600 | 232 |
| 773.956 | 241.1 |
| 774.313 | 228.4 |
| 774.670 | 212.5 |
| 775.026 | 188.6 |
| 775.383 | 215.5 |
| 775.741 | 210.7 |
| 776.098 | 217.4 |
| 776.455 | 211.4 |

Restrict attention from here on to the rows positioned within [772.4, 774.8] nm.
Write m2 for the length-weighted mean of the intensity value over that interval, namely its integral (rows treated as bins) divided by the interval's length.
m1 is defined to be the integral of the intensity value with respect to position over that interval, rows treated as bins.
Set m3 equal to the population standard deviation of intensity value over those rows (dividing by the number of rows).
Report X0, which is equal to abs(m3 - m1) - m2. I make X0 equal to 313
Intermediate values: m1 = 550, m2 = 229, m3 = 8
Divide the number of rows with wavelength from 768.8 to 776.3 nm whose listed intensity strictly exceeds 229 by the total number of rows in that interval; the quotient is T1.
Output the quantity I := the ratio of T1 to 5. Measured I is 0.04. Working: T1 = 0.19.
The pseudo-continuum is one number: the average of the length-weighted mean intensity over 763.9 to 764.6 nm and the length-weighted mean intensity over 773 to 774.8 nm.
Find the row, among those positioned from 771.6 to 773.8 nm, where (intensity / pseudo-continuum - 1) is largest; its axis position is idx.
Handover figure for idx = 773.244 nm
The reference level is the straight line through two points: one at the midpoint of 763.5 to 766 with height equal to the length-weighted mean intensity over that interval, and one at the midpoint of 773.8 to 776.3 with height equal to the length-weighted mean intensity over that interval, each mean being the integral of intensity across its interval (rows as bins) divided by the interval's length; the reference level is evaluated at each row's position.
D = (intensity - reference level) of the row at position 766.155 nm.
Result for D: -19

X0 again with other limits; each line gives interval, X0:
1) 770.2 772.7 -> 319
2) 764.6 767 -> 274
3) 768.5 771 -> 298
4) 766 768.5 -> 277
